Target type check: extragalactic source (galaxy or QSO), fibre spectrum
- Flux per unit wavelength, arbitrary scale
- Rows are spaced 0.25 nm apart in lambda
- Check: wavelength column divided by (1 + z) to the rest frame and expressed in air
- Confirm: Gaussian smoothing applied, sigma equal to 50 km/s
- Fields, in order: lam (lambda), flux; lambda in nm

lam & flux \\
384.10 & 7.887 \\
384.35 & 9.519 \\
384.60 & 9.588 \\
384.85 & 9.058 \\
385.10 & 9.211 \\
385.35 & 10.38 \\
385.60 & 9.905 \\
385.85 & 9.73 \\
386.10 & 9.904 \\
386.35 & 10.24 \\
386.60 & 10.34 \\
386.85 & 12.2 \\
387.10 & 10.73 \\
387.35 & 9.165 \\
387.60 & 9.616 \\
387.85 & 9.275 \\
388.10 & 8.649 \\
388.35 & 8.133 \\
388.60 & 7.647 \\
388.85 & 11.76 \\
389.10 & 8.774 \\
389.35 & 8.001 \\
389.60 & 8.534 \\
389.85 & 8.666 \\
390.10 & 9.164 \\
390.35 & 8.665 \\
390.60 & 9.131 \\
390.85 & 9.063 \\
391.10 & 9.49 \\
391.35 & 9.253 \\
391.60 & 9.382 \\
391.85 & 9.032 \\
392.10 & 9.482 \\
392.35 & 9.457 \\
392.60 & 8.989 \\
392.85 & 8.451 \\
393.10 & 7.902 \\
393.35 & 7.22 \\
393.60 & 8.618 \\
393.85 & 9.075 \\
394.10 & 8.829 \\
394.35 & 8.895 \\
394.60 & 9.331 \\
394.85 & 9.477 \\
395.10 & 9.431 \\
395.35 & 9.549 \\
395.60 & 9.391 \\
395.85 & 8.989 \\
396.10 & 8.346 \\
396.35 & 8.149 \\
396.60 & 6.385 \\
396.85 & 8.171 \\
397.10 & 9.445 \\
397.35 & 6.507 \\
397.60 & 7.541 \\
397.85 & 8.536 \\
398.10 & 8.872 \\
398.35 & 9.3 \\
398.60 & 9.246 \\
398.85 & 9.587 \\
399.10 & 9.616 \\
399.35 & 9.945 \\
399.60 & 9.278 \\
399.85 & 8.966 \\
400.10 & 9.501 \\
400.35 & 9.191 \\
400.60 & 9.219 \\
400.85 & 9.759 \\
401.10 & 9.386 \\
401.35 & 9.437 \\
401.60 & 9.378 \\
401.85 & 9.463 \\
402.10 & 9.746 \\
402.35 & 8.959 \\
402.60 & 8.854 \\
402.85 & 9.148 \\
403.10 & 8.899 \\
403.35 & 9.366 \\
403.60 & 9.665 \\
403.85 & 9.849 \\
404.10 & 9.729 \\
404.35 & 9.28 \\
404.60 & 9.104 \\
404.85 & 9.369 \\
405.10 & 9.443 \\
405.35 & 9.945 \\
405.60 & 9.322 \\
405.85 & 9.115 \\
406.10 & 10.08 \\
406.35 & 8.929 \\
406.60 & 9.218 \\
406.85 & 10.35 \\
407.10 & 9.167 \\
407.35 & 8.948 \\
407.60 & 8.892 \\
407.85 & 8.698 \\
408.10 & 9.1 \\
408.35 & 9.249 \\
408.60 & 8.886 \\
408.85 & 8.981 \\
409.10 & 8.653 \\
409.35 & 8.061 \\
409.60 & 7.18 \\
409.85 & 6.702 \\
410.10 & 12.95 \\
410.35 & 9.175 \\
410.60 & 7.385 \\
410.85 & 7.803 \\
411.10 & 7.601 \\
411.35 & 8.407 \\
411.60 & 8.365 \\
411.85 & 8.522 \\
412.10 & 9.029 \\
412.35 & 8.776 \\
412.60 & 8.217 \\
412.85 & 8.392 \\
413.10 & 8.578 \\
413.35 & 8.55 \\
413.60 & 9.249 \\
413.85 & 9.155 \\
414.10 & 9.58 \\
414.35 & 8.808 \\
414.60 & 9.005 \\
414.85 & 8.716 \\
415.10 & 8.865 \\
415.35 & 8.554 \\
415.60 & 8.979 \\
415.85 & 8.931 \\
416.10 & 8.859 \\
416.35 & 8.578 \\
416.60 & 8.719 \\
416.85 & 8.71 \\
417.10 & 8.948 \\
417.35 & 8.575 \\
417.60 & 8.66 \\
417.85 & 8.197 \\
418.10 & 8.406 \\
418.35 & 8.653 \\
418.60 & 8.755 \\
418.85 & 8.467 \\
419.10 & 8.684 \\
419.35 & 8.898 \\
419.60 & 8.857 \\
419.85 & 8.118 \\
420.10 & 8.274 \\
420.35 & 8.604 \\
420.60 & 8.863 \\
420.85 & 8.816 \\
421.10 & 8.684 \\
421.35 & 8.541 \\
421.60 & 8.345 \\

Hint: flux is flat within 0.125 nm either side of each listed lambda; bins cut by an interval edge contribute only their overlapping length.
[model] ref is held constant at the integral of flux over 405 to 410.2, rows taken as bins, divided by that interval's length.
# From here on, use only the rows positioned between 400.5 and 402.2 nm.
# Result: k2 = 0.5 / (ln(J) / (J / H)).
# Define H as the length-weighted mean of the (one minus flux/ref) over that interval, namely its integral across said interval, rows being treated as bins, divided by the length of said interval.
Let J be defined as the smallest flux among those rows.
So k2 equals -52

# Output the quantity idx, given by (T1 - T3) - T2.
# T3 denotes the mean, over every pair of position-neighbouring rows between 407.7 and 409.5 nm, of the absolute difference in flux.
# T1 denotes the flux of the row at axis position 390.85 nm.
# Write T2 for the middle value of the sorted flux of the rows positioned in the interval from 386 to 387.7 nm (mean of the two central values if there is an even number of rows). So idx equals -1.50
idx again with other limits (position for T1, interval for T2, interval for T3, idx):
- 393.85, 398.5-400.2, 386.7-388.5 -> -1.25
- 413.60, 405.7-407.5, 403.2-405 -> -0.17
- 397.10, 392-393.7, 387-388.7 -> 0.16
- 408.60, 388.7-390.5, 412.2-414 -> -0.07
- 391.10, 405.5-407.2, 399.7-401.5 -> -0.03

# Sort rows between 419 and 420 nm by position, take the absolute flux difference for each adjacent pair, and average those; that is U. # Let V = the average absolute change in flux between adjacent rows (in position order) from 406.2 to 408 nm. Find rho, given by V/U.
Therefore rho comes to 1.5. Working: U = 0.3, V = 0.51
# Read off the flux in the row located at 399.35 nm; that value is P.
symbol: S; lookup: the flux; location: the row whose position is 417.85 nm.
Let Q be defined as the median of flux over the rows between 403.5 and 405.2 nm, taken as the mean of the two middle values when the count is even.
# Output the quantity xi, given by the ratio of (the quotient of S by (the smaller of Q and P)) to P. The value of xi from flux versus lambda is 0.087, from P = 9.945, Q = 9.4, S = 8.197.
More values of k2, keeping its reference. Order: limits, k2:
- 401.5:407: -62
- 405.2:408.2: -92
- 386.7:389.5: -51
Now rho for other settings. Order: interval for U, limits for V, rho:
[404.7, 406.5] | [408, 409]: 0.3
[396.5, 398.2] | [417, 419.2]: 0.2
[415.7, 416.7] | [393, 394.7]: 3.3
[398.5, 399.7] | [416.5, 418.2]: 0.7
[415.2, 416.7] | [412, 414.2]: 1.6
